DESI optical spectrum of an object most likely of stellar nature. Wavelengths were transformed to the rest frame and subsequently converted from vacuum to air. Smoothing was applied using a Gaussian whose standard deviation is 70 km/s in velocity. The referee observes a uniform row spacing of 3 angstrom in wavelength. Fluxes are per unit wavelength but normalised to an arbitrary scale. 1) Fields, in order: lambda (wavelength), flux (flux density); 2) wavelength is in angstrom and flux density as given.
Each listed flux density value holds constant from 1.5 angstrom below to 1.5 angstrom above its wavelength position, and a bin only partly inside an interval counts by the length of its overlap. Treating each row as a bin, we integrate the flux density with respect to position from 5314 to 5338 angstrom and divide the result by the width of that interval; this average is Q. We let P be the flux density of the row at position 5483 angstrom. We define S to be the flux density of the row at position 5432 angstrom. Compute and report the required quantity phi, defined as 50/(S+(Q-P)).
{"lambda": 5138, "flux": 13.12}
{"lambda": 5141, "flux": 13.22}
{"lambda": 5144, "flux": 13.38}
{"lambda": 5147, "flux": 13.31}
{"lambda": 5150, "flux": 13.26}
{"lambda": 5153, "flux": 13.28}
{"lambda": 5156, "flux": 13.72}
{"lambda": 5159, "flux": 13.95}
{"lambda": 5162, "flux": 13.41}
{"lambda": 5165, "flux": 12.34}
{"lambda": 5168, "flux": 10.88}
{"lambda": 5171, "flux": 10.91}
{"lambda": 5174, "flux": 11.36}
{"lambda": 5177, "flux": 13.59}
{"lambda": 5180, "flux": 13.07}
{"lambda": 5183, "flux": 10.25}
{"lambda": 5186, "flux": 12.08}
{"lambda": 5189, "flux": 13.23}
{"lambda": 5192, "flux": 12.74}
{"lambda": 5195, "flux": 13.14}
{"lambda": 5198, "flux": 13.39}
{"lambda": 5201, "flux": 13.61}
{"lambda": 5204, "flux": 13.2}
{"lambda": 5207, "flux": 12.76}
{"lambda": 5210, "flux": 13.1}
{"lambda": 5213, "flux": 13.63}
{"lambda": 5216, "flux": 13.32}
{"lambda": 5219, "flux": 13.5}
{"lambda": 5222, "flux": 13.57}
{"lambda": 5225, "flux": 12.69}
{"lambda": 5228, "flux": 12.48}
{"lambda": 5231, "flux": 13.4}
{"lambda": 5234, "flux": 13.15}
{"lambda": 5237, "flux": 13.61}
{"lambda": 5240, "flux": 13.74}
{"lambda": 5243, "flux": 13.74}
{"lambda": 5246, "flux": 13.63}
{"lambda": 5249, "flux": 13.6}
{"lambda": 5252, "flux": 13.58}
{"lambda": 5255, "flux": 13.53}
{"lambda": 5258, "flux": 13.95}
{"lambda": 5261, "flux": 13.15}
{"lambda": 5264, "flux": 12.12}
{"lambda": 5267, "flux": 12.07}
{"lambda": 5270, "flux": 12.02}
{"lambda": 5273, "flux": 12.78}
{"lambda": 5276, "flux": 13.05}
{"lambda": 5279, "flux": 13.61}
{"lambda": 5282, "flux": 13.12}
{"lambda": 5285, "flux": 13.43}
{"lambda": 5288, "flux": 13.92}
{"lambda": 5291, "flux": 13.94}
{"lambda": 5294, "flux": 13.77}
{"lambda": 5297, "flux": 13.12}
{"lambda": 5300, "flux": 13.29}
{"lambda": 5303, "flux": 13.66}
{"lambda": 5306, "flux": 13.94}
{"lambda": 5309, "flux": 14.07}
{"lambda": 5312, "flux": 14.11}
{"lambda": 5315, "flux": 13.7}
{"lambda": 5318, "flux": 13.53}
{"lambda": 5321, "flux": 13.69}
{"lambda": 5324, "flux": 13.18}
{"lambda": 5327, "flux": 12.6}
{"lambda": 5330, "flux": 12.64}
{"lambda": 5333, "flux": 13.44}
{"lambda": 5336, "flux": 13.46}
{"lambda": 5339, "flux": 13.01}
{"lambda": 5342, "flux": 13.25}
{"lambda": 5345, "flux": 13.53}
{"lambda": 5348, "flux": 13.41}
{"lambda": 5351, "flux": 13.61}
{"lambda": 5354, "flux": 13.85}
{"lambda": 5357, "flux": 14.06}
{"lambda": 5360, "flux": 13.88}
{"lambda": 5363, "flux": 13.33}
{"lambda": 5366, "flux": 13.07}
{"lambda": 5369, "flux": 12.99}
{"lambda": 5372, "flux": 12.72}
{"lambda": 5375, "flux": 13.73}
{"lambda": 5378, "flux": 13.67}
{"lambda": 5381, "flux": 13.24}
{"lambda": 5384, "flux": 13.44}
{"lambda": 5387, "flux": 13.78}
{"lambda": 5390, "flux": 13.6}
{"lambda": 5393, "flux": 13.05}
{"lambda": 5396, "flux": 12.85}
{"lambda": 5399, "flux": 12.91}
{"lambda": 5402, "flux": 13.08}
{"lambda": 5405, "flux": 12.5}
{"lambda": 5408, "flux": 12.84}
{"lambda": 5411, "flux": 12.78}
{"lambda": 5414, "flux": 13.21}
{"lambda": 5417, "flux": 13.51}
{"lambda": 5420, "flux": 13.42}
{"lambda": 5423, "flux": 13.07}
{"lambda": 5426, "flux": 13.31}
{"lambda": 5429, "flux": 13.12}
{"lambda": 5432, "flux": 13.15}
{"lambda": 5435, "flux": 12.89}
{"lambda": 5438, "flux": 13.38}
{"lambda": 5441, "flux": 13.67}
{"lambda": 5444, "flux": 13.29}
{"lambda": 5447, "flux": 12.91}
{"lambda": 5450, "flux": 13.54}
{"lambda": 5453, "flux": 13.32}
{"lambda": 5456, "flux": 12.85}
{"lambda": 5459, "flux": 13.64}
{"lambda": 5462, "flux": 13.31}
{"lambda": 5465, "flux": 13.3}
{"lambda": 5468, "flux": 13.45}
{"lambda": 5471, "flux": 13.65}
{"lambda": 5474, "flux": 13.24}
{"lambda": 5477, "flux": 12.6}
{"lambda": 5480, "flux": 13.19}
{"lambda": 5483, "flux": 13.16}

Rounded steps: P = 13.16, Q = 13.27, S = 13.15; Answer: 3.77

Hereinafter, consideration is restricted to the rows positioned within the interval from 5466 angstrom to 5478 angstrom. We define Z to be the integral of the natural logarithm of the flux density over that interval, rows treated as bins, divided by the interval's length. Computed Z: 2.58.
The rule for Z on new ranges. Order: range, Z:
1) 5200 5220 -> 2.59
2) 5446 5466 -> 2.59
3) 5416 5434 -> 2.58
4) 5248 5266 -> 2.59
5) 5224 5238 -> 2.57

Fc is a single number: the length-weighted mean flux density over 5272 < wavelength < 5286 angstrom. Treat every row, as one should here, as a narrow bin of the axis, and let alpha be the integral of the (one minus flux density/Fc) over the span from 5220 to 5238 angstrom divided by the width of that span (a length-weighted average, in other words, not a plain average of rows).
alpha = 0.004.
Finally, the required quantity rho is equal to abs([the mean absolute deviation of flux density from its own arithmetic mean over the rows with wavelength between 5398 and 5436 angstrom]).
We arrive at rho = 0.21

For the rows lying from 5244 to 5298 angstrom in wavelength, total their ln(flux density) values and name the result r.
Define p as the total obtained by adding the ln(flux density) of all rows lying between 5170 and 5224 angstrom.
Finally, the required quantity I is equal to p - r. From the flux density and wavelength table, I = -0.65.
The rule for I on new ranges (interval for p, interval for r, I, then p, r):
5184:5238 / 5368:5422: -0.06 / 46.4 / 46.42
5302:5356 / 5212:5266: 0.17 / 46.8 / 46.64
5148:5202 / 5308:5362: -1.19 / 45.6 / 46.84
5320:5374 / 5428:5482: 0.09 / 46.6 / 46.51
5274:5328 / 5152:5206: 1.25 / 46.9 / 45.64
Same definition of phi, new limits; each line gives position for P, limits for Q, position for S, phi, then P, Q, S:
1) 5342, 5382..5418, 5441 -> 3.69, 13.25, 13.13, 13.67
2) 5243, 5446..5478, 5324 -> 3.93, 13.74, 13.27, 13.18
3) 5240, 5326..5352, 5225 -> 4.11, 13.74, 13.22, 12.69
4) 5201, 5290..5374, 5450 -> 3.73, 13.61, 13.46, 13.54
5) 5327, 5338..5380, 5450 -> 3.48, 12.6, 13.44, 13.54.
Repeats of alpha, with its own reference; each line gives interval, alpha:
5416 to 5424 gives -0.010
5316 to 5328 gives -0.007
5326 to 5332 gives 0.039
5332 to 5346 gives -0.009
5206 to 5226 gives -0.003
